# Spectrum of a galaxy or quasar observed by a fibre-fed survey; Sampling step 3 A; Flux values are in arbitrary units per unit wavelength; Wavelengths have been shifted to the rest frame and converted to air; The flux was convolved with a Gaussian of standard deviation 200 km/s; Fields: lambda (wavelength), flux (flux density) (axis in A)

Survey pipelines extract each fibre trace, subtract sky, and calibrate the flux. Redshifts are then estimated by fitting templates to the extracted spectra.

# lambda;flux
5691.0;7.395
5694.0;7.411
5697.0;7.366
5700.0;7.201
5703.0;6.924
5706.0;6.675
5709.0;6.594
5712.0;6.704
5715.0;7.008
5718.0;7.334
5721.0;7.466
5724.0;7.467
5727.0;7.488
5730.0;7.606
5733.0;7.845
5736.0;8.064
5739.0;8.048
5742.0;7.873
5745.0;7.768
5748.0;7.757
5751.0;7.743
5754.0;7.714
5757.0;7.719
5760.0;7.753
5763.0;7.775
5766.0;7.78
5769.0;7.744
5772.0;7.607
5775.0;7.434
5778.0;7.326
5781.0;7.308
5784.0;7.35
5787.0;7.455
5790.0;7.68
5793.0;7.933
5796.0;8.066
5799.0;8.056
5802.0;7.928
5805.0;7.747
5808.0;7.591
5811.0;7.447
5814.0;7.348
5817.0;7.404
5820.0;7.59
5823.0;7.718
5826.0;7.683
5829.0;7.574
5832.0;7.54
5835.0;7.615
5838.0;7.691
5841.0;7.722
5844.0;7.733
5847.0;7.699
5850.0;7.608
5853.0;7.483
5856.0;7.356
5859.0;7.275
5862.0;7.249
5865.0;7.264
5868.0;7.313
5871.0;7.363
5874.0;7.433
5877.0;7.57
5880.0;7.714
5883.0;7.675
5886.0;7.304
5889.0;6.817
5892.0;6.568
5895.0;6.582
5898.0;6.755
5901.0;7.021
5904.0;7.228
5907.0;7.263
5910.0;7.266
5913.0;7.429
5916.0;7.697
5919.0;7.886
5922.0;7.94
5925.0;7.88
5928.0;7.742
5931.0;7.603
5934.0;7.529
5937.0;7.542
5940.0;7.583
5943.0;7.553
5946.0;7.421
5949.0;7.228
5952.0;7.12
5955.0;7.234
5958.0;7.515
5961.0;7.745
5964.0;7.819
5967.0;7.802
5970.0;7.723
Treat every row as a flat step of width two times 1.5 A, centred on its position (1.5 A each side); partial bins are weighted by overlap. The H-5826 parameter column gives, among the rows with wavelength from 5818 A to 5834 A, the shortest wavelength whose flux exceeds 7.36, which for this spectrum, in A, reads 5820.0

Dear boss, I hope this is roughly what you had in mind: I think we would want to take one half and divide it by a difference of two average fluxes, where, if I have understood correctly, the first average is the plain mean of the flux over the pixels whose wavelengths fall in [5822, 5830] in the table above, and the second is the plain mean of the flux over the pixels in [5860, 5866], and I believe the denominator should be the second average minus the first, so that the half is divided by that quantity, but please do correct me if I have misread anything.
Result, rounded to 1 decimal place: -1.2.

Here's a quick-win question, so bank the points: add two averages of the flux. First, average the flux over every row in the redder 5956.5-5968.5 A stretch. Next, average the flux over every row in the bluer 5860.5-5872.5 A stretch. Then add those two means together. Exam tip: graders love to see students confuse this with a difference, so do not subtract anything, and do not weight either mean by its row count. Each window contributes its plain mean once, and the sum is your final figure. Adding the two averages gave 15.0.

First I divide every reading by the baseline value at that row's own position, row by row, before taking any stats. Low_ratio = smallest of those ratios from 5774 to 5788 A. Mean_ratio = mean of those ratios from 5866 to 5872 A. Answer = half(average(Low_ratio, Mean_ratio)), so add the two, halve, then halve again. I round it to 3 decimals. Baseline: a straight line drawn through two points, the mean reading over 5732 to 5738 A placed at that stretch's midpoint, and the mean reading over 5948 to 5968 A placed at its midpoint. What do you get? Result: 0.471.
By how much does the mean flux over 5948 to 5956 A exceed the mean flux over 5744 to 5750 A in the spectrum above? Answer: -0.57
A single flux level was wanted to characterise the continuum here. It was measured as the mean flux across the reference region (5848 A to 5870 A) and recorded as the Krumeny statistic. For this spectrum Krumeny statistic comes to 7.4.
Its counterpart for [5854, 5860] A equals 7.3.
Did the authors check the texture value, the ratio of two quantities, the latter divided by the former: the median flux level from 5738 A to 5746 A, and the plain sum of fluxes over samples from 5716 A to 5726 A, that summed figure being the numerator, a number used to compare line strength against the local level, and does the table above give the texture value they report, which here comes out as 2.8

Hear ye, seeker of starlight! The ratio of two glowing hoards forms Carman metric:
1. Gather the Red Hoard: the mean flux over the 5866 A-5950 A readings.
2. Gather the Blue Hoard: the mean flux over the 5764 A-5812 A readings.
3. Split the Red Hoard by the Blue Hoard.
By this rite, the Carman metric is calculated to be 0.97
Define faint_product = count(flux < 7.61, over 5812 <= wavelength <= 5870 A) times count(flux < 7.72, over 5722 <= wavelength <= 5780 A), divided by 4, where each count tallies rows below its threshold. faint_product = 24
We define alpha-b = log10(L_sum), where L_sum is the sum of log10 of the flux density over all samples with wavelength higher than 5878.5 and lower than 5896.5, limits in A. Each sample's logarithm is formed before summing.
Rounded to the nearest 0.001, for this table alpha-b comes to 0.708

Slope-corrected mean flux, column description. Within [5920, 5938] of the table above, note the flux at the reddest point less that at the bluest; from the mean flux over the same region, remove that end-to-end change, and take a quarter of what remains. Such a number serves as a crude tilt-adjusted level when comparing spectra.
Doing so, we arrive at 2.03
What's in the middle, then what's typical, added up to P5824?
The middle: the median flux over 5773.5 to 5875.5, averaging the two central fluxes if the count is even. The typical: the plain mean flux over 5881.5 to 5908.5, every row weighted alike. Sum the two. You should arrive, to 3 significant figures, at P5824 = 14.6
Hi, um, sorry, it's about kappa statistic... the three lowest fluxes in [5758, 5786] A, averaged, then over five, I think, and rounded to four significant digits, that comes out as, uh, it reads 1.466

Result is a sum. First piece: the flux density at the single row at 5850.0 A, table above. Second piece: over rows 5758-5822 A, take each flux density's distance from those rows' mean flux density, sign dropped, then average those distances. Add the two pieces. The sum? 7.81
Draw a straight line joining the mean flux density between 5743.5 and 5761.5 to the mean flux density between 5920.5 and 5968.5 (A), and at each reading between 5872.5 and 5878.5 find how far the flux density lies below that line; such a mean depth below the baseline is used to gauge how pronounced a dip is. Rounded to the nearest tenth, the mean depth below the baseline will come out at 0.1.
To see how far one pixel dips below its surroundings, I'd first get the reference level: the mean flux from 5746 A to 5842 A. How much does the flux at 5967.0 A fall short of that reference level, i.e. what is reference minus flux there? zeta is -0.15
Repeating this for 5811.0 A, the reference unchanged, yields 0.20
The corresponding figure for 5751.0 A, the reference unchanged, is -0.09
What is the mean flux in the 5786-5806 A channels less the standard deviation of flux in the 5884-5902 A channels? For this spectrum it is 7.6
